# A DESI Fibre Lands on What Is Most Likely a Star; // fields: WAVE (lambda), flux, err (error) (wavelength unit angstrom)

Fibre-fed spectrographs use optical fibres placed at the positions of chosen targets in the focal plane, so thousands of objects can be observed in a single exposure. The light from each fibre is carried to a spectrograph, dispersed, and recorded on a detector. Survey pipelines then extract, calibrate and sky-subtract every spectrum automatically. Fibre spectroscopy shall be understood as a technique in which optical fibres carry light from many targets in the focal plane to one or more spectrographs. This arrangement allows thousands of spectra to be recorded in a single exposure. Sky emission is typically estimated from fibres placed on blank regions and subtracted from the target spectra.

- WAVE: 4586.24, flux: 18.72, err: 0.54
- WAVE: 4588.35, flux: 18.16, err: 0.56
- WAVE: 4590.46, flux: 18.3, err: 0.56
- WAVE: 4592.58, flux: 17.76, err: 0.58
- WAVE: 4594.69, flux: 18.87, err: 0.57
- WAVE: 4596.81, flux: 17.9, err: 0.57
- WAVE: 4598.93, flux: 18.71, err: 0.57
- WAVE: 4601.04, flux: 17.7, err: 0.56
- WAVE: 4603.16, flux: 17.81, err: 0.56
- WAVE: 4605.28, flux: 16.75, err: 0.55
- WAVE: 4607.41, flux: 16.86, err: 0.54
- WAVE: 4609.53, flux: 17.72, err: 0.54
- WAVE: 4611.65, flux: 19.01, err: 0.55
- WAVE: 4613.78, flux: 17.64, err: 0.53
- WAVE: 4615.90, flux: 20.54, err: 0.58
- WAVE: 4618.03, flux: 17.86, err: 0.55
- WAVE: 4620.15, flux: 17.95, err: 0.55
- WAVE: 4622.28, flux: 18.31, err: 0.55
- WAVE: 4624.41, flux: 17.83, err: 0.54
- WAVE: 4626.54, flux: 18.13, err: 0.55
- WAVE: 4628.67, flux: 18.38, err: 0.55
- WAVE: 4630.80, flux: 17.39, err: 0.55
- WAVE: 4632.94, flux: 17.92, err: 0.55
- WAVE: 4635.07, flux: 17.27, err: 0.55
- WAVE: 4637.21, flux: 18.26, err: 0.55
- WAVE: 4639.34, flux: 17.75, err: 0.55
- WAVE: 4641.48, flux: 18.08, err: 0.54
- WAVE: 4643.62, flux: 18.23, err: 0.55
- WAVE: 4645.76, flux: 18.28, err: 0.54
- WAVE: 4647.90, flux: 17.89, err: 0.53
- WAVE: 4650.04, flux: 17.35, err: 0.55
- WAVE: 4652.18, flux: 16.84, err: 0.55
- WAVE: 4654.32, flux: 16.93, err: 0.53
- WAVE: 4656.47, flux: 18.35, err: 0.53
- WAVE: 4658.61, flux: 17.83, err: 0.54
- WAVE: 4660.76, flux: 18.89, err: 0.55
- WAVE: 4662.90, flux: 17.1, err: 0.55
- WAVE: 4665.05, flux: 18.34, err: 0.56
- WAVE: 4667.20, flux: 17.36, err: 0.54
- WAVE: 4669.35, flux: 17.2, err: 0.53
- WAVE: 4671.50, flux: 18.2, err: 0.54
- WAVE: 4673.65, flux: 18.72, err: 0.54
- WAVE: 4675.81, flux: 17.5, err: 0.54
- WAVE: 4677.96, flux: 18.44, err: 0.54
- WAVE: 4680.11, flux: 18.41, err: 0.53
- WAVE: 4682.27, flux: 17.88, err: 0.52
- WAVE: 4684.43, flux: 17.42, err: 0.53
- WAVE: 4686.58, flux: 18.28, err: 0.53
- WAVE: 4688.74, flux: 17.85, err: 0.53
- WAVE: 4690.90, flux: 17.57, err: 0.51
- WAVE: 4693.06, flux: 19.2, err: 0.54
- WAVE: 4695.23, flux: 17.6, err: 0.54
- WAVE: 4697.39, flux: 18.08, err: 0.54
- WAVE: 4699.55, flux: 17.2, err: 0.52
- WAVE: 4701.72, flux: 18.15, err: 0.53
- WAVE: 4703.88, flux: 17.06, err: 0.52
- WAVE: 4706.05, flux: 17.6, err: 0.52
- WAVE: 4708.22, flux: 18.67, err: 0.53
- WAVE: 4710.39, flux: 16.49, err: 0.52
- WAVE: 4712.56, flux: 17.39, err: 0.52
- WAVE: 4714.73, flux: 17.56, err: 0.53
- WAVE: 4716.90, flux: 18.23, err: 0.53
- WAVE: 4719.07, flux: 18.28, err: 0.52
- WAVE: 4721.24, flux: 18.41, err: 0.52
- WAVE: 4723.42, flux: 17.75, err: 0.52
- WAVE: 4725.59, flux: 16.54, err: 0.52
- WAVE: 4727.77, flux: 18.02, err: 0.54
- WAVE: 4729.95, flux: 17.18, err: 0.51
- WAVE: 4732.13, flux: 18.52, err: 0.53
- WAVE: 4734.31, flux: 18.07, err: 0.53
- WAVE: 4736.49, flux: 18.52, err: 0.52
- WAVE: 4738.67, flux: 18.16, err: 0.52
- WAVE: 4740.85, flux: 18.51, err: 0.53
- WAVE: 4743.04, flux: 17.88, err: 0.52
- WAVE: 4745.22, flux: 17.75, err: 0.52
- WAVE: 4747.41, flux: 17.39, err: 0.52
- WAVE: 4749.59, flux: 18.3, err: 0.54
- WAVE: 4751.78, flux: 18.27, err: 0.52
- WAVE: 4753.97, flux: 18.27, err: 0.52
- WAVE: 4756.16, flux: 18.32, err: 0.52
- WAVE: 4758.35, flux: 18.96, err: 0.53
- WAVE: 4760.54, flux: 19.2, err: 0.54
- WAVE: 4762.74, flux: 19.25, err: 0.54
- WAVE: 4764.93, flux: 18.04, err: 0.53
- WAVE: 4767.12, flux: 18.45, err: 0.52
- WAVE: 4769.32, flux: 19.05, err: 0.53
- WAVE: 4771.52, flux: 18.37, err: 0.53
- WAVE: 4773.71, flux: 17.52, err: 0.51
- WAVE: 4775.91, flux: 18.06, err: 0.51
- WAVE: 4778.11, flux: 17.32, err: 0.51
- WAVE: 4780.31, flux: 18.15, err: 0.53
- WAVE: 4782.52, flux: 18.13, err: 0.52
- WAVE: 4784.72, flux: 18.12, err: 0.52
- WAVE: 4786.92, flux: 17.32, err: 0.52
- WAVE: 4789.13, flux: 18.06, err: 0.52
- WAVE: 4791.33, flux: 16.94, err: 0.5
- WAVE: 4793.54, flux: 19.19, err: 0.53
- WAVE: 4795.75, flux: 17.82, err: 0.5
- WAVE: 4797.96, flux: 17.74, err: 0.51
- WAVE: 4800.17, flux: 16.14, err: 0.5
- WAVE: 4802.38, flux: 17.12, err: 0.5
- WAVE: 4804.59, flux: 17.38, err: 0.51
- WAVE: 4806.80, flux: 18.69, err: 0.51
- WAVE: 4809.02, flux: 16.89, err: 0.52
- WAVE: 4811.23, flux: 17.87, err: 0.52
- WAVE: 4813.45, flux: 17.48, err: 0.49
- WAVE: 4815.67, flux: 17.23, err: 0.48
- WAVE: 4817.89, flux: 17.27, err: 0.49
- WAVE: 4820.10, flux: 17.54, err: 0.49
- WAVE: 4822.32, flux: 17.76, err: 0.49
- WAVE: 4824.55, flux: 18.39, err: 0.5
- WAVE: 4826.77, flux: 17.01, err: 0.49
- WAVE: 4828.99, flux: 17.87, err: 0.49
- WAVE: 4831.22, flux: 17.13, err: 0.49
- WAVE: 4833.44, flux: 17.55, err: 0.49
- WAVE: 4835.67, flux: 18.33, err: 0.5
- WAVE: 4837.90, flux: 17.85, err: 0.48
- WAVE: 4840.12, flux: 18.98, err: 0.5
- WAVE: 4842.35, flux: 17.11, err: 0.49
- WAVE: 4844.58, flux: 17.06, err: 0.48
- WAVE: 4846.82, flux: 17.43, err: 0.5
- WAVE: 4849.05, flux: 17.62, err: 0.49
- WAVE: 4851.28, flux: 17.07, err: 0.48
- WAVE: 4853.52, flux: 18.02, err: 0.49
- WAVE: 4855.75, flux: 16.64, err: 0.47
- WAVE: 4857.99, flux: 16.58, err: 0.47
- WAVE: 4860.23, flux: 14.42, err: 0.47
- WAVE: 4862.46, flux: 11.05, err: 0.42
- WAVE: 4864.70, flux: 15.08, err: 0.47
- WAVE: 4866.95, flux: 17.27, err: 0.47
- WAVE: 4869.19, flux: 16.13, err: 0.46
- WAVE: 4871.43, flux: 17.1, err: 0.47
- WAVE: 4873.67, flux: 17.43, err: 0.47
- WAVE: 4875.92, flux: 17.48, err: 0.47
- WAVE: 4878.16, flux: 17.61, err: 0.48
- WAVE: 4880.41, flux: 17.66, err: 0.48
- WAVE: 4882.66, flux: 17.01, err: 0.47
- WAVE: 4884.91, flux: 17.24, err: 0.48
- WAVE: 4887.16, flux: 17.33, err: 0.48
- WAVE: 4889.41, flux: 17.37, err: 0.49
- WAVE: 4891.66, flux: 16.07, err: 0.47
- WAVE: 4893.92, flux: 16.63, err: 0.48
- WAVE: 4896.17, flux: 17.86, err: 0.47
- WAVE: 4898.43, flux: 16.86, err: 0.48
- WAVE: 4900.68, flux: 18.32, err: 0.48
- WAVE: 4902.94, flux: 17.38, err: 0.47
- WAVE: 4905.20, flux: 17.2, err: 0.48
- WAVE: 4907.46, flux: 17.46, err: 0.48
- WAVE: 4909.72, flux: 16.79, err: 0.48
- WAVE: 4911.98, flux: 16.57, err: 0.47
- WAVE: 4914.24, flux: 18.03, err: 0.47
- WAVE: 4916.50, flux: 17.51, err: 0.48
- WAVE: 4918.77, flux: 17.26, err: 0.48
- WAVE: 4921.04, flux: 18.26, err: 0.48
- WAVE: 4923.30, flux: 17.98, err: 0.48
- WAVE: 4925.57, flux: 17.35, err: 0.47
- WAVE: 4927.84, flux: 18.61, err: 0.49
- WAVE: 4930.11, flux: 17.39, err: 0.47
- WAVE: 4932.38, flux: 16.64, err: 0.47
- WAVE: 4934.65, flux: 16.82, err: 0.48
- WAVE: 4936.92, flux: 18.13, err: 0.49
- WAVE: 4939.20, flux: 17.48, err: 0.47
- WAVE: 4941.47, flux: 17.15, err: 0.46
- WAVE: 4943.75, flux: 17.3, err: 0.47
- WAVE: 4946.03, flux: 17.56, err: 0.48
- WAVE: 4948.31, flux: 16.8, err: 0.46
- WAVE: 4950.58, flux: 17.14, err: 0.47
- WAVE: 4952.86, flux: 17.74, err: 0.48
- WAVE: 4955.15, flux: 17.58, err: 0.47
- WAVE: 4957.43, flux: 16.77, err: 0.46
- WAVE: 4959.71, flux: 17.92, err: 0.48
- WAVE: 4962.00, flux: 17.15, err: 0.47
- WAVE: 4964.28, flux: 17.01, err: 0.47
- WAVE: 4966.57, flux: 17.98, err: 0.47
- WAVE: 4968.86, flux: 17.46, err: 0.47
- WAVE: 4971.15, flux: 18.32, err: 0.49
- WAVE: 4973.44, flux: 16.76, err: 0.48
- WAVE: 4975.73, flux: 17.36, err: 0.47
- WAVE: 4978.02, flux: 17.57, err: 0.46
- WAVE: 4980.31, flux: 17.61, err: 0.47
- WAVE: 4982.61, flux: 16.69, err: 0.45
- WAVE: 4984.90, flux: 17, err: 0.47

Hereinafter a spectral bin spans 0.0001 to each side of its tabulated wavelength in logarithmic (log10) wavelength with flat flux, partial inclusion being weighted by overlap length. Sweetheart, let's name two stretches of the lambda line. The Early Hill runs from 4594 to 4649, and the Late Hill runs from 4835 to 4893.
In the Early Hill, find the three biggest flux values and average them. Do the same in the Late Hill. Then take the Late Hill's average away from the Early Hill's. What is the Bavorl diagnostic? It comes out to 1.0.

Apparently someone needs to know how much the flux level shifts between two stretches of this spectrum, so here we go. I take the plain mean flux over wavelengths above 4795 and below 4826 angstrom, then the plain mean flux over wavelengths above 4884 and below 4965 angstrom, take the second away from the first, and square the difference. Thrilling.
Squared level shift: 0.03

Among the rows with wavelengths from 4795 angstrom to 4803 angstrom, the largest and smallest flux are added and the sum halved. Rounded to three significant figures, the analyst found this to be 17.0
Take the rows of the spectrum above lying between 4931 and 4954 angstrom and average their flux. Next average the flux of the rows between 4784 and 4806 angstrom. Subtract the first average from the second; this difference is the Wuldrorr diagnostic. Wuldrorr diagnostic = 0.3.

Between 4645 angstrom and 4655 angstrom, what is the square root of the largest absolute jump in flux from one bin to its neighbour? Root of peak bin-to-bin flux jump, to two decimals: 0.73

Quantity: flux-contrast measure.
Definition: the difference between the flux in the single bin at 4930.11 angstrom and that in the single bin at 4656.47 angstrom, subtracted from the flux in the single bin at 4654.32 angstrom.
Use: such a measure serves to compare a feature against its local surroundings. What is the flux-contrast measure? 17.9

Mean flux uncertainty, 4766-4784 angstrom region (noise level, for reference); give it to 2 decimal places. 0.52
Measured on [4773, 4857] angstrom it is 0.50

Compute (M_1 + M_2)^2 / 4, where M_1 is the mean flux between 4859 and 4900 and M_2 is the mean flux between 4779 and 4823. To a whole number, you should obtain 292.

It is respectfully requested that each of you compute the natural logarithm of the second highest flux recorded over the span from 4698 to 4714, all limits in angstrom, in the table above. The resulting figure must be 2.90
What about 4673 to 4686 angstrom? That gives 2.91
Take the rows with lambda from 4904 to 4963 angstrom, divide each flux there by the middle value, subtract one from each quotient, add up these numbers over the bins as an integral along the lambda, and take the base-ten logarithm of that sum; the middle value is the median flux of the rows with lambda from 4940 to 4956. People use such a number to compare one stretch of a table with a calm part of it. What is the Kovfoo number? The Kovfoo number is -0.4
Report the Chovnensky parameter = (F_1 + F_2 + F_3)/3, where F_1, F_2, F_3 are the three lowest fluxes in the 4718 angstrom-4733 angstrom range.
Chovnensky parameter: 17.2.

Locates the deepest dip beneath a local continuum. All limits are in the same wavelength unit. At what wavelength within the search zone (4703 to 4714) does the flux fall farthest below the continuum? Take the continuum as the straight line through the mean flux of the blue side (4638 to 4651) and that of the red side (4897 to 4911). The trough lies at 4710.39 angstrom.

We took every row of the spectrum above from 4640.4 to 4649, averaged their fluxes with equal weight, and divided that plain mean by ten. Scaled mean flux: 1.81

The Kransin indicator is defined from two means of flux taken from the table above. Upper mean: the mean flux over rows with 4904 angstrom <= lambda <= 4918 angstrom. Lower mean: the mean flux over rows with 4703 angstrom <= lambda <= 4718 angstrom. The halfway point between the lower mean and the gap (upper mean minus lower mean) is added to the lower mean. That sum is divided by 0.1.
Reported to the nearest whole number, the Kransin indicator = 262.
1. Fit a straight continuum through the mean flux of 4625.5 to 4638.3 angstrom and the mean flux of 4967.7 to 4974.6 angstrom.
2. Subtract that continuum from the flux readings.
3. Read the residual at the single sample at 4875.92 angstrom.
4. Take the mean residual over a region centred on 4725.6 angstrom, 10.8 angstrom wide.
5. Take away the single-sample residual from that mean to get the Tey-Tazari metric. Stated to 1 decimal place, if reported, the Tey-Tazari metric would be -0.1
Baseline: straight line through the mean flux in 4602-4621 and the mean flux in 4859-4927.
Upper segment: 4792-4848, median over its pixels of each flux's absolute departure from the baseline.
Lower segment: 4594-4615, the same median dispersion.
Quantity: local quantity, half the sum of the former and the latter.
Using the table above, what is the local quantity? 0.45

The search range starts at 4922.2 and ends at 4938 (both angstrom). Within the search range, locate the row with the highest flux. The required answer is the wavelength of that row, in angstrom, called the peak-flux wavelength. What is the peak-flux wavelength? 4927.84 angstrom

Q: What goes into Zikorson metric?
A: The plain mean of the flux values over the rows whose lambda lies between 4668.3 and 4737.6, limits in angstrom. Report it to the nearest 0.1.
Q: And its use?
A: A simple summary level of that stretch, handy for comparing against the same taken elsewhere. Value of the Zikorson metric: 17.9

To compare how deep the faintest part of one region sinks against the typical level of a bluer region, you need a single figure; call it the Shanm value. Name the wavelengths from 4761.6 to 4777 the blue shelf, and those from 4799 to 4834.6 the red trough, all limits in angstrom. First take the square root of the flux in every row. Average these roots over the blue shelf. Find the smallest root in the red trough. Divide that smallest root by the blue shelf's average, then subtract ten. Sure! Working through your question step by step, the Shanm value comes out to -9.06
